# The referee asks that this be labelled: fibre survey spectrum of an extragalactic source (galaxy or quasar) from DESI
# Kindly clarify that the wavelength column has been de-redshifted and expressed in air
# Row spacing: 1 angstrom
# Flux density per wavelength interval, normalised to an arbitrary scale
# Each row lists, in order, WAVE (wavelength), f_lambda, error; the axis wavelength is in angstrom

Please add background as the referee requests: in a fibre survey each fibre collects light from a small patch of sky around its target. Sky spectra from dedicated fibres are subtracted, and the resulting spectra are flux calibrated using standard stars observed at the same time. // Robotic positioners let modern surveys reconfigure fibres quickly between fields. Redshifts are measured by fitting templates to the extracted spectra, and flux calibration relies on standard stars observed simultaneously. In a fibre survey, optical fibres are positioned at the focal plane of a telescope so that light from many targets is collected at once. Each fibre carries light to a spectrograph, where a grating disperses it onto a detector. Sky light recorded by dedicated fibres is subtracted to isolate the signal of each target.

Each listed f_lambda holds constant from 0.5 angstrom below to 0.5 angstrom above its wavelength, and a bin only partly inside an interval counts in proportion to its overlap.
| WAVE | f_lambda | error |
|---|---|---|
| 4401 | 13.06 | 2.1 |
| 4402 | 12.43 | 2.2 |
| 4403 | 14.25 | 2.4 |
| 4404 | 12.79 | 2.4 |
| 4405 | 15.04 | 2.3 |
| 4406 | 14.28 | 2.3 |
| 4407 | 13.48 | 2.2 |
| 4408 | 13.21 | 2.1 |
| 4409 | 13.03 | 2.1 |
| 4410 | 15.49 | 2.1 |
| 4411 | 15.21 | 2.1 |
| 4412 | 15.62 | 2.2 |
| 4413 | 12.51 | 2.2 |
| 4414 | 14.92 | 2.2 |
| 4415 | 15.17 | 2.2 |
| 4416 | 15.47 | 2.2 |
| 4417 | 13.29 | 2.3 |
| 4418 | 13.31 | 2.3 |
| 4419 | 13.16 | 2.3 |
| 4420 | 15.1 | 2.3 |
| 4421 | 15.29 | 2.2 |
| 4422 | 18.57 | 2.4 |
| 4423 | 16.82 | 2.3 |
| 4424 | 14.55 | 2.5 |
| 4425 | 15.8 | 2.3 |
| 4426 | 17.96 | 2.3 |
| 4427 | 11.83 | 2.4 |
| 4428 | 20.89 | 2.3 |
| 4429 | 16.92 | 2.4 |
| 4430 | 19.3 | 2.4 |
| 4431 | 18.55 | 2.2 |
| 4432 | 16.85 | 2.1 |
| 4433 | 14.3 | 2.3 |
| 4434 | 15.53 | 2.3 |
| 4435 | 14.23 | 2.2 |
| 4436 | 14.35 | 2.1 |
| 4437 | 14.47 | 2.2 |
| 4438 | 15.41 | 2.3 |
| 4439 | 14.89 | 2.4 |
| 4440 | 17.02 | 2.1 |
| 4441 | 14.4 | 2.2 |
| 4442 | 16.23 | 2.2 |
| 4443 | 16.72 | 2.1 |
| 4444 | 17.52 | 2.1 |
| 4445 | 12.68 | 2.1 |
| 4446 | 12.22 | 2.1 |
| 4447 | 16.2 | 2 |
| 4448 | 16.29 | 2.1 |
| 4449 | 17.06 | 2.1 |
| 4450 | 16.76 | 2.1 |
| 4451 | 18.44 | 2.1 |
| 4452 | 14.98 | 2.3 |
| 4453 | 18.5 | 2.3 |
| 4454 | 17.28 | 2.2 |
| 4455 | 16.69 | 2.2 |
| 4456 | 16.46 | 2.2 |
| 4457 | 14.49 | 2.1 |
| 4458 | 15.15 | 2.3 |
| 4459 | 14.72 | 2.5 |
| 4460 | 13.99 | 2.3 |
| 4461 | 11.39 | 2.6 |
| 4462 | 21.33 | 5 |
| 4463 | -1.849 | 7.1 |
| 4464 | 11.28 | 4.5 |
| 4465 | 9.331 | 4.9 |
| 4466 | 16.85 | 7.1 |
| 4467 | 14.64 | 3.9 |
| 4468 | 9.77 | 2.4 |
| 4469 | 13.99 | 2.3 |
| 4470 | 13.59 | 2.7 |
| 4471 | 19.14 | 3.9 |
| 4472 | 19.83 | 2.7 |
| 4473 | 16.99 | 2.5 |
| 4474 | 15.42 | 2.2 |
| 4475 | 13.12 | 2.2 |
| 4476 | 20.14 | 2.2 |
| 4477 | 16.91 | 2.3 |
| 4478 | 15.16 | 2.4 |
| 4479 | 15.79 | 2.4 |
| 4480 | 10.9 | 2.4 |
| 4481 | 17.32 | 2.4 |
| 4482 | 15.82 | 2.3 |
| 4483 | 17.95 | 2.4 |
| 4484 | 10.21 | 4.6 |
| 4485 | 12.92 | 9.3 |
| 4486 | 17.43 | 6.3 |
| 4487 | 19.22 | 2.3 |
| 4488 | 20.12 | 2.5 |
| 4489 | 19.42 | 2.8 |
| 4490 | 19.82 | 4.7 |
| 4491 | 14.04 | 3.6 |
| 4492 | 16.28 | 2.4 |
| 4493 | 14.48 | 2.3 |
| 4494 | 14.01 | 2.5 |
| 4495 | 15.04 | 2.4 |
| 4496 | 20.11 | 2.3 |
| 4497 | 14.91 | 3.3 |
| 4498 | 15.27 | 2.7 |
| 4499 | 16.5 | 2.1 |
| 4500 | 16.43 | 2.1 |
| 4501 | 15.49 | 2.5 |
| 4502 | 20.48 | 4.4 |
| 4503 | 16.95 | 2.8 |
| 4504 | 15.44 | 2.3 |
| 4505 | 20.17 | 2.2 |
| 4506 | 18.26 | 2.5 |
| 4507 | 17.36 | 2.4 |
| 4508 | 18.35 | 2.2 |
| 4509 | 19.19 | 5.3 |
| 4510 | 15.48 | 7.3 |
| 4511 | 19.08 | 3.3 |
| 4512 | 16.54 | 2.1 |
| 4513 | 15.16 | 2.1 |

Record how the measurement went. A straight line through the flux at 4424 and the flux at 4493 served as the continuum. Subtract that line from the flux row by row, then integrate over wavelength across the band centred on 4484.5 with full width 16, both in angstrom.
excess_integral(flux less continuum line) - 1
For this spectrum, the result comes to 26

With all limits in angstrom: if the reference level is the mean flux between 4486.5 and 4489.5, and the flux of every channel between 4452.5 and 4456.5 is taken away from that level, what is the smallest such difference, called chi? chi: 1.1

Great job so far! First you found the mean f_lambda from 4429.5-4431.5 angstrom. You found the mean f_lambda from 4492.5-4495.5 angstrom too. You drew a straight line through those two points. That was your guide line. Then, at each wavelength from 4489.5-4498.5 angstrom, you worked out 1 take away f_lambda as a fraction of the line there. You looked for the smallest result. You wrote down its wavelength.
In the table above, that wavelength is 4496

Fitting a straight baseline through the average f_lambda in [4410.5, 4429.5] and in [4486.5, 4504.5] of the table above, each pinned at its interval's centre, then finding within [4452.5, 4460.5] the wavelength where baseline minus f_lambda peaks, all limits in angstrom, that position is 4460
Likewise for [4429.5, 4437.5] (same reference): 4435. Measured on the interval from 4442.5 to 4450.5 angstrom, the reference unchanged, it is 4446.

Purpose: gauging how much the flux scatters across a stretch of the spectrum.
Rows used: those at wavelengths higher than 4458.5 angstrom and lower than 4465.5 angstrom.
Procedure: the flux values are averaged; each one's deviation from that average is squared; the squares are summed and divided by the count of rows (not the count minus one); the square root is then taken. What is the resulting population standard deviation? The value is 6.5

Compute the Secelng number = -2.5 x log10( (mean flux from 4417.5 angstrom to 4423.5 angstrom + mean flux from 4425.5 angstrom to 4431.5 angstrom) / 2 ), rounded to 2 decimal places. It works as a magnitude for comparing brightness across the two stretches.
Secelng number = -3.04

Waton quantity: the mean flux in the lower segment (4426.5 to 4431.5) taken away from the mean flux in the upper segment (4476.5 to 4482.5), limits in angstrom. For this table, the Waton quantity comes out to -2.2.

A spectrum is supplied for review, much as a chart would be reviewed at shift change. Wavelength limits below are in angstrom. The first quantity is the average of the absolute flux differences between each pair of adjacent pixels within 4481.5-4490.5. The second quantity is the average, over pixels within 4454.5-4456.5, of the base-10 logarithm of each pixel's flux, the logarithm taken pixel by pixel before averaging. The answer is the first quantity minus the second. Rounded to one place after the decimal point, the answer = 1.4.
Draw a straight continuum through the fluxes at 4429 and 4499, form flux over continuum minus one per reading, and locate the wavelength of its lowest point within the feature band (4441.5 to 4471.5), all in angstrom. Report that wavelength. 4463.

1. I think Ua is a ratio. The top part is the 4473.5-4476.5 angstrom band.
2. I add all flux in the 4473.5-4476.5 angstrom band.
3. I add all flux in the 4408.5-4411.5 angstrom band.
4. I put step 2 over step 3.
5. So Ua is 1.1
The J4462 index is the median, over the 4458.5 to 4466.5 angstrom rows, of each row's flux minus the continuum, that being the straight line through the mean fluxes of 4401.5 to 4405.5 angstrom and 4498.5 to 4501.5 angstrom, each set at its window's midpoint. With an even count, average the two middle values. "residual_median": -2.4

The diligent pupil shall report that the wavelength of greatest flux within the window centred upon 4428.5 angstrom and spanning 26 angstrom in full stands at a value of 4428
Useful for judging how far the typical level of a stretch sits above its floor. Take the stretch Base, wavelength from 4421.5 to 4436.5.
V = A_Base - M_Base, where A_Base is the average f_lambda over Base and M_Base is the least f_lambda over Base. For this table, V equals 4.6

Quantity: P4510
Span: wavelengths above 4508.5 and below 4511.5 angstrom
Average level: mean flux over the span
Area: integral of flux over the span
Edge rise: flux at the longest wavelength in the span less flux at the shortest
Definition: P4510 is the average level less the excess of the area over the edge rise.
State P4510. -36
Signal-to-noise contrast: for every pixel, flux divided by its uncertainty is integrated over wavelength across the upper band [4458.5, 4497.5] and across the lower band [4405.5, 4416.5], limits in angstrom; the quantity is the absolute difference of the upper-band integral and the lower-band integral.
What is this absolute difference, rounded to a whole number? 137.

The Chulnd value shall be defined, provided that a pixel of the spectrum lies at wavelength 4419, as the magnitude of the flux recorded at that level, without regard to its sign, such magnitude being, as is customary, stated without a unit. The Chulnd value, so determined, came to 13.2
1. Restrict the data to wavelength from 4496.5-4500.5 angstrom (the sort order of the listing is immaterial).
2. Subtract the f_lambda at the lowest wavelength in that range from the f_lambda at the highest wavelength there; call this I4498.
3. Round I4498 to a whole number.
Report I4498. 2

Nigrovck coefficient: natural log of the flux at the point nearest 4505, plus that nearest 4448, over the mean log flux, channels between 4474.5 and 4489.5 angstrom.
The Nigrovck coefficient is 2.10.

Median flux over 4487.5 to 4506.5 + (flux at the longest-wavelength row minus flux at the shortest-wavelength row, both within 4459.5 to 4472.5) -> 22.3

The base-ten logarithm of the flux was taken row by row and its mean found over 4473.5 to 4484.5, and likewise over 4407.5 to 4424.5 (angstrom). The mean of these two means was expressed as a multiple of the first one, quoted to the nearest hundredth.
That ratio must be 1.00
